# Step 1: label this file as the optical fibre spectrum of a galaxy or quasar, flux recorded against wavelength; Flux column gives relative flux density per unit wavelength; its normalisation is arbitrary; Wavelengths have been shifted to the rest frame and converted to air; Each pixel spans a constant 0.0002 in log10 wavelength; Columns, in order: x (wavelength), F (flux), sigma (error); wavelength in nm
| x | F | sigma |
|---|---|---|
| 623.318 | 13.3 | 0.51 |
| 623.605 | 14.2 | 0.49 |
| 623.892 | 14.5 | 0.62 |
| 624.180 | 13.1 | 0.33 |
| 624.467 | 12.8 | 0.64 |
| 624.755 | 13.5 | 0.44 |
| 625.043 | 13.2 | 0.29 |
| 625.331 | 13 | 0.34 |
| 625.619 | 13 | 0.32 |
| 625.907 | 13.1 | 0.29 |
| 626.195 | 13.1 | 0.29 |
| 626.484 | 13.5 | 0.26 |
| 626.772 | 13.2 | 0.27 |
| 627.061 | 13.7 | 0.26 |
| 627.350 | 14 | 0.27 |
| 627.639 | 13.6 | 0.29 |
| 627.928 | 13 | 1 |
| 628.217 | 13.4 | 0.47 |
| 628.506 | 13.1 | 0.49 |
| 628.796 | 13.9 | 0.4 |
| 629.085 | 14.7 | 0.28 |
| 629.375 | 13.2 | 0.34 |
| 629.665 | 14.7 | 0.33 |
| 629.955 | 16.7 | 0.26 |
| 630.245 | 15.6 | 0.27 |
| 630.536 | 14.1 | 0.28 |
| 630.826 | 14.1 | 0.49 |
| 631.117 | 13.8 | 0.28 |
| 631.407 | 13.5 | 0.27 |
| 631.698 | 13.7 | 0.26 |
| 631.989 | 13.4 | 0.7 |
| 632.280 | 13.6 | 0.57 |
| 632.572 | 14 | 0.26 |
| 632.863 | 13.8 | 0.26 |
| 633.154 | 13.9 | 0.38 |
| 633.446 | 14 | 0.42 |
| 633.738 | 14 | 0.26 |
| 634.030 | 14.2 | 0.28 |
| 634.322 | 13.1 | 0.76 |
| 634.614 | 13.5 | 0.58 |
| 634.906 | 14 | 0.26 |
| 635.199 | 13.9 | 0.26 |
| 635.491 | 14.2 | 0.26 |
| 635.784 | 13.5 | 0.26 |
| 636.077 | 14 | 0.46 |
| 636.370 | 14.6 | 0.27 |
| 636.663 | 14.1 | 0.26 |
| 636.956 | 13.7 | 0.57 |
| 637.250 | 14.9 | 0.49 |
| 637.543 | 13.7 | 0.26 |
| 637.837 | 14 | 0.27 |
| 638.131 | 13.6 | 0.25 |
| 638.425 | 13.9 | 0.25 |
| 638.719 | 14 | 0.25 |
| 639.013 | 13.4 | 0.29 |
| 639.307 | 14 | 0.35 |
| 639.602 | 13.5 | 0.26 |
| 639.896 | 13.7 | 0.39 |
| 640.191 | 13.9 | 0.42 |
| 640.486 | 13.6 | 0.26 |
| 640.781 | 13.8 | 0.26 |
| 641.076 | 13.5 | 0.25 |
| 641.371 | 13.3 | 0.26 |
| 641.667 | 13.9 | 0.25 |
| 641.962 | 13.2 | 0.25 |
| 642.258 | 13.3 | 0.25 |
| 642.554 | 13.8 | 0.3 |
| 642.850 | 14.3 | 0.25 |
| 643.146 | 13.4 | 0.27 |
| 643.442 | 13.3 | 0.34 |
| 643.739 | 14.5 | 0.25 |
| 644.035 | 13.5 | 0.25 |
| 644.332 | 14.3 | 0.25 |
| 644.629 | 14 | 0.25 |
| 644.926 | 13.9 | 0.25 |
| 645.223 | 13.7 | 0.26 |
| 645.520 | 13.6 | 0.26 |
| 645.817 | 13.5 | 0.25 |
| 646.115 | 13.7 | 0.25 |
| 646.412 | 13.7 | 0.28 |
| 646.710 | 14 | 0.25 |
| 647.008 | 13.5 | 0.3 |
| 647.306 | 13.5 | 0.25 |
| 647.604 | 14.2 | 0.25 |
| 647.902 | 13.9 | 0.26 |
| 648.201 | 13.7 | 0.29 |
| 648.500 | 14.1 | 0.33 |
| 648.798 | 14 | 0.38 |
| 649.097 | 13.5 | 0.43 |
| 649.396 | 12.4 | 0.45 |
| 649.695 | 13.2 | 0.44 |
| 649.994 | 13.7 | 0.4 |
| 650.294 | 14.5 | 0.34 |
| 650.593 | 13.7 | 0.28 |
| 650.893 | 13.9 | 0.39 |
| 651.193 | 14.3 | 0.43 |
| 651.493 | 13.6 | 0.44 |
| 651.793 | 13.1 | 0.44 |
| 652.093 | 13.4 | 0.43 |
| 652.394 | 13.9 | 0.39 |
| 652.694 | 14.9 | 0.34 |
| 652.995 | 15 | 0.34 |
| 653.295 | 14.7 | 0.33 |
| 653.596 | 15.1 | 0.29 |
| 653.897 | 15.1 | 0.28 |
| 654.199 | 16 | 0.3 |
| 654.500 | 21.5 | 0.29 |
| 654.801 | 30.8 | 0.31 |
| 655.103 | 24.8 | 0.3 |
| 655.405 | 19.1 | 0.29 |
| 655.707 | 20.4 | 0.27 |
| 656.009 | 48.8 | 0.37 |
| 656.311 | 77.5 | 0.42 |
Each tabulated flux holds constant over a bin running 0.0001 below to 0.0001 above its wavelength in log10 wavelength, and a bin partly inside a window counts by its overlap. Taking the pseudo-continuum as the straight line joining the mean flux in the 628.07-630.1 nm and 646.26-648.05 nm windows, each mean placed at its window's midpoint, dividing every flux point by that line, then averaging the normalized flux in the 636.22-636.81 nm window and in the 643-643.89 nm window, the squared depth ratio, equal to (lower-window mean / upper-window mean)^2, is 1.07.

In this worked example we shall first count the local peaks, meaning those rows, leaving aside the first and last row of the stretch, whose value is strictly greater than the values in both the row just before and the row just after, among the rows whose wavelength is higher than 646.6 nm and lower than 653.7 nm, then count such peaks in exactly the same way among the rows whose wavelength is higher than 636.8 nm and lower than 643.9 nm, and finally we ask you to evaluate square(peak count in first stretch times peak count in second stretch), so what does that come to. 1600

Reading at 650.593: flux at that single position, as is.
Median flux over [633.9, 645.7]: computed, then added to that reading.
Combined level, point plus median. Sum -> 27.5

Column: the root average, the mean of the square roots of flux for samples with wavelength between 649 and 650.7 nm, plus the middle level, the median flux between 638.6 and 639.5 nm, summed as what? 17.7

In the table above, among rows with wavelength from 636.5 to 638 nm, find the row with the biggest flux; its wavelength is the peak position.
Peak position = 637.250 nm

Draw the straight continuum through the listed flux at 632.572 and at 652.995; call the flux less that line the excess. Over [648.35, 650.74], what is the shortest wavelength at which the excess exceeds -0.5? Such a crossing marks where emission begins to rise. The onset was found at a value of 650.294 nm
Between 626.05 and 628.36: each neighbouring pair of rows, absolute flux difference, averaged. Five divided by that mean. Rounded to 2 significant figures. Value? 12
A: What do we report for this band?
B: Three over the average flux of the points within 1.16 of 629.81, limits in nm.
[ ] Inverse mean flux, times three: 0.205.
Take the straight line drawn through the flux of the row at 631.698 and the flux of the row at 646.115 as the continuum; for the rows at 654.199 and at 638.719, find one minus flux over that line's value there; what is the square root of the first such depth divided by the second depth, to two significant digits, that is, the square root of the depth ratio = 2.8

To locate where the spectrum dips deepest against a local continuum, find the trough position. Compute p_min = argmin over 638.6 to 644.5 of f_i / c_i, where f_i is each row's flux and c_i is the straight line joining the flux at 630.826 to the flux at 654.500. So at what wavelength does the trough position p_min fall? 643.442 nm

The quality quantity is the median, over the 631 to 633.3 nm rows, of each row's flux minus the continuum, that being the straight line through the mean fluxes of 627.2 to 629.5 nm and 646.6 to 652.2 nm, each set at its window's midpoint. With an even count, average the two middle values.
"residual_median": 0.12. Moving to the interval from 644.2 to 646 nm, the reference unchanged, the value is 0.12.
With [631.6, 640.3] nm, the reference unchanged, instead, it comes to 0.25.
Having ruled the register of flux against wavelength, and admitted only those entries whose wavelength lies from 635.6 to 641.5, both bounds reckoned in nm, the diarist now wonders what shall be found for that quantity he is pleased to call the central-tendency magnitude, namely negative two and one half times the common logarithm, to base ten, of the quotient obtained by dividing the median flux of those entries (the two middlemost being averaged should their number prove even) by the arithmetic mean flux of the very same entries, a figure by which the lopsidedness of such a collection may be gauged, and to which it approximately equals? 0.007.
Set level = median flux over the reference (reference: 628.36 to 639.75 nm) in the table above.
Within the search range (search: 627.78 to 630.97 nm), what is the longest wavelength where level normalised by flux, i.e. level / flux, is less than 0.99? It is 630.826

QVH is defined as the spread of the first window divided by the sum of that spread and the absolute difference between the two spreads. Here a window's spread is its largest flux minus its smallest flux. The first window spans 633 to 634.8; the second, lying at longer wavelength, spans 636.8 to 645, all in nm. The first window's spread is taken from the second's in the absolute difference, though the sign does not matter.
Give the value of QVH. 0.65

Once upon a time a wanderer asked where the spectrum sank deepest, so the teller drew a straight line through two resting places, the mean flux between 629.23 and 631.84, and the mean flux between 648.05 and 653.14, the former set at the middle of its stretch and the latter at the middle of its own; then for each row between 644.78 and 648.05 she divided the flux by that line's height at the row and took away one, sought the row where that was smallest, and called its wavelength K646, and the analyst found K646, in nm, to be 645.817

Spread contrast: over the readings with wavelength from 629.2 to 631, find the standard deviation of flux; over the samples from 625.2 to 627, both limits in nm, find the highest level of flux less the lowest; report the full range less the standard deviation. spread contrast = -1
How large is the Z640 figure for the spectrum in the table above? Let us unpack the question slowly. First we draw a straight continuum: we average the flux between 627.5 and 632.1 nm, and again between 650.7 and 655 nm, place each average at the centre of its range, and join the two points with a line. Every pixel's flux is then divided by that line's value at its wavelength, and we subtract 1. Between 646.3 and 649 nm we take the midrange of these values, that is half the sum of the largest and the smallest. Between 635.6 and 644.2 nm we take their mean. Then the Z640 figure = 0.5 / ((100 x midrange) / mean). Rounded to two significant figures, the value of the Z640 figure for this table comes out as 0.0034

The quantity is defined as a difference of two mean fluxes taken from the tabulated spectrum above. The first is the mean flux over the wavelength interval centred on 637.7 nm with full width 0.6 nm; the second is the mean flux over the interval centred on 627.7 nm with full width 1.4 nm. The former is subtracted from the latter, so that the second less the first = -0.31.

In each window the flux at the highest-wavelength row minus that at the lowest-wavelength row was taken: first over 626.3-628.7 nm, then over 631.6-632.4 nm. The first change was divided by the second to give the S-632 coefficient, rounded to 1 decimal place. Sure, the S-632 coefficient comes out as 4.0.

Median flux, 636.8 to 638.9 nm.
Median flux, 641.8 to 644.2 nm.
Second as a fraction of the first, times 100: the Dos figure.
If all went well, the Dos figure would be 97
